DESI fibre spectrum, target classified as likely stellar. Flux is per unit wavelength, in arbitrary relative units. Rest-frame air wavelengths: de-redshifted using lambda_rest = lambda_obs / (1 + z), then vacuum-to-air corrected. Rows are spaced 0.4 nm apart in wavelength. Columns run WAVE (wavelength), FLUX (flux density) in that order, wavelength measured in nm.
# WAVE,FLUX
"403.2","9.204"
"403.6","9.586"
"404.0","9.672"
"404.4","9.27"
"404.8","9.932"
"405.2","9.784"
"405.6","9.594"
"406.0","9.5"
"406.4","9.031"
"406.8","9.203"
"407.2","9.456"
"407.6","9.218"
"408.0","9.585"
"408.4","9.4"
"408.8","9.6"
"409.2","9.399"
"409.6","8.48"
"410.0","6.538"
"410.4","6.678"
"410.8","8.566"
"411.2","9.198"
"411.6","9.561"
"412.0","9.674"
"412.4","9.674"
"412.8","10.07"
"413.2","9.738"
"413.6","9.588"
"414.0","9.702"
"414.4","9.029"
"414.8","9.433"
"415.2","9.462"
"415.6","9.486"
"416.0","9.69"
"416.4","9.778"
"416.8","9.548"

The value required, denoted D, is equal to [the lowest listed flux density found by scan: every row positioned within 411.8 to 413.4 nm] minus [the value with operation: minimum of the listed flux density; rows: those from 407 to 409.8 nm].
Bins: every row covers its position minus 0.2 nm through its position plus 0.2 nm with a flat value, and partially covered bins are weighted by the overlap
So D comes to 1.2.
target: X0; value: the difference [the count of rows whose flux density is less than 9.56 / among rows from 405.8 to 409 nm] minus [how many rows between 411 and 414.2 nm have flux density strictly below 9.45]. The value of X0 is 5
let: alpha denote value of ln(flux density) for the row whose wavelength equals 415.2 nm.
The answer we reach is 2.25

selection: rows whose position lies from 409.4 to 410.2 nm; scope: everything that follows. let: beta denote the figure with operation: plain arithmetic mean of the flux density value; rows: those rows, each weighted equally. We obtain 7.51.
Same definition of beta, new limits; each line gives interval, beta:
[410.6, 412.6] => 9.33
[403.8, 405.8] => 9.65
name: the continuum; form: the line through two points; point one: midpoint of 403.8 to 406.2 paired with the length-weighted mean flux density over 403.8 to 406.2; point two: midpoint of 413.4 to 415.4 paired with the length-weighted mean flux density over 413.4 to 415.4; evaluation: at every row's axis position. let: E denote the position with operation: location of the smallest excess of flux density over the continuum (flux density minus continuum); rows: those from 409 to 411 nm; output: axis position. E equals 410.0 nm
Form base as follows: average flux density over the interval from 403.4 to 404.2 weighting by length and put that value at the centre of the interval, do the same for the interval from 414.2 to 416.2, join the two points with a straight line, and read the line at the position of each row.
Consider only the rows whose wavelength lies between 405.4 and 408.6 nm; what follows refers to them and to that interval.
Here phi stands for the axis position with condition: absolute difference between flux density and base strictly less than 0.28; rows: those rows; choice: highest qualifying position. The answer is 408.4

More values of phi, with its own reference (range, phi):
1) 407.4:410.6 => 409.2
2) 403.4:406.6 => 406.0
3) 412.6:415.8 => 415.6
